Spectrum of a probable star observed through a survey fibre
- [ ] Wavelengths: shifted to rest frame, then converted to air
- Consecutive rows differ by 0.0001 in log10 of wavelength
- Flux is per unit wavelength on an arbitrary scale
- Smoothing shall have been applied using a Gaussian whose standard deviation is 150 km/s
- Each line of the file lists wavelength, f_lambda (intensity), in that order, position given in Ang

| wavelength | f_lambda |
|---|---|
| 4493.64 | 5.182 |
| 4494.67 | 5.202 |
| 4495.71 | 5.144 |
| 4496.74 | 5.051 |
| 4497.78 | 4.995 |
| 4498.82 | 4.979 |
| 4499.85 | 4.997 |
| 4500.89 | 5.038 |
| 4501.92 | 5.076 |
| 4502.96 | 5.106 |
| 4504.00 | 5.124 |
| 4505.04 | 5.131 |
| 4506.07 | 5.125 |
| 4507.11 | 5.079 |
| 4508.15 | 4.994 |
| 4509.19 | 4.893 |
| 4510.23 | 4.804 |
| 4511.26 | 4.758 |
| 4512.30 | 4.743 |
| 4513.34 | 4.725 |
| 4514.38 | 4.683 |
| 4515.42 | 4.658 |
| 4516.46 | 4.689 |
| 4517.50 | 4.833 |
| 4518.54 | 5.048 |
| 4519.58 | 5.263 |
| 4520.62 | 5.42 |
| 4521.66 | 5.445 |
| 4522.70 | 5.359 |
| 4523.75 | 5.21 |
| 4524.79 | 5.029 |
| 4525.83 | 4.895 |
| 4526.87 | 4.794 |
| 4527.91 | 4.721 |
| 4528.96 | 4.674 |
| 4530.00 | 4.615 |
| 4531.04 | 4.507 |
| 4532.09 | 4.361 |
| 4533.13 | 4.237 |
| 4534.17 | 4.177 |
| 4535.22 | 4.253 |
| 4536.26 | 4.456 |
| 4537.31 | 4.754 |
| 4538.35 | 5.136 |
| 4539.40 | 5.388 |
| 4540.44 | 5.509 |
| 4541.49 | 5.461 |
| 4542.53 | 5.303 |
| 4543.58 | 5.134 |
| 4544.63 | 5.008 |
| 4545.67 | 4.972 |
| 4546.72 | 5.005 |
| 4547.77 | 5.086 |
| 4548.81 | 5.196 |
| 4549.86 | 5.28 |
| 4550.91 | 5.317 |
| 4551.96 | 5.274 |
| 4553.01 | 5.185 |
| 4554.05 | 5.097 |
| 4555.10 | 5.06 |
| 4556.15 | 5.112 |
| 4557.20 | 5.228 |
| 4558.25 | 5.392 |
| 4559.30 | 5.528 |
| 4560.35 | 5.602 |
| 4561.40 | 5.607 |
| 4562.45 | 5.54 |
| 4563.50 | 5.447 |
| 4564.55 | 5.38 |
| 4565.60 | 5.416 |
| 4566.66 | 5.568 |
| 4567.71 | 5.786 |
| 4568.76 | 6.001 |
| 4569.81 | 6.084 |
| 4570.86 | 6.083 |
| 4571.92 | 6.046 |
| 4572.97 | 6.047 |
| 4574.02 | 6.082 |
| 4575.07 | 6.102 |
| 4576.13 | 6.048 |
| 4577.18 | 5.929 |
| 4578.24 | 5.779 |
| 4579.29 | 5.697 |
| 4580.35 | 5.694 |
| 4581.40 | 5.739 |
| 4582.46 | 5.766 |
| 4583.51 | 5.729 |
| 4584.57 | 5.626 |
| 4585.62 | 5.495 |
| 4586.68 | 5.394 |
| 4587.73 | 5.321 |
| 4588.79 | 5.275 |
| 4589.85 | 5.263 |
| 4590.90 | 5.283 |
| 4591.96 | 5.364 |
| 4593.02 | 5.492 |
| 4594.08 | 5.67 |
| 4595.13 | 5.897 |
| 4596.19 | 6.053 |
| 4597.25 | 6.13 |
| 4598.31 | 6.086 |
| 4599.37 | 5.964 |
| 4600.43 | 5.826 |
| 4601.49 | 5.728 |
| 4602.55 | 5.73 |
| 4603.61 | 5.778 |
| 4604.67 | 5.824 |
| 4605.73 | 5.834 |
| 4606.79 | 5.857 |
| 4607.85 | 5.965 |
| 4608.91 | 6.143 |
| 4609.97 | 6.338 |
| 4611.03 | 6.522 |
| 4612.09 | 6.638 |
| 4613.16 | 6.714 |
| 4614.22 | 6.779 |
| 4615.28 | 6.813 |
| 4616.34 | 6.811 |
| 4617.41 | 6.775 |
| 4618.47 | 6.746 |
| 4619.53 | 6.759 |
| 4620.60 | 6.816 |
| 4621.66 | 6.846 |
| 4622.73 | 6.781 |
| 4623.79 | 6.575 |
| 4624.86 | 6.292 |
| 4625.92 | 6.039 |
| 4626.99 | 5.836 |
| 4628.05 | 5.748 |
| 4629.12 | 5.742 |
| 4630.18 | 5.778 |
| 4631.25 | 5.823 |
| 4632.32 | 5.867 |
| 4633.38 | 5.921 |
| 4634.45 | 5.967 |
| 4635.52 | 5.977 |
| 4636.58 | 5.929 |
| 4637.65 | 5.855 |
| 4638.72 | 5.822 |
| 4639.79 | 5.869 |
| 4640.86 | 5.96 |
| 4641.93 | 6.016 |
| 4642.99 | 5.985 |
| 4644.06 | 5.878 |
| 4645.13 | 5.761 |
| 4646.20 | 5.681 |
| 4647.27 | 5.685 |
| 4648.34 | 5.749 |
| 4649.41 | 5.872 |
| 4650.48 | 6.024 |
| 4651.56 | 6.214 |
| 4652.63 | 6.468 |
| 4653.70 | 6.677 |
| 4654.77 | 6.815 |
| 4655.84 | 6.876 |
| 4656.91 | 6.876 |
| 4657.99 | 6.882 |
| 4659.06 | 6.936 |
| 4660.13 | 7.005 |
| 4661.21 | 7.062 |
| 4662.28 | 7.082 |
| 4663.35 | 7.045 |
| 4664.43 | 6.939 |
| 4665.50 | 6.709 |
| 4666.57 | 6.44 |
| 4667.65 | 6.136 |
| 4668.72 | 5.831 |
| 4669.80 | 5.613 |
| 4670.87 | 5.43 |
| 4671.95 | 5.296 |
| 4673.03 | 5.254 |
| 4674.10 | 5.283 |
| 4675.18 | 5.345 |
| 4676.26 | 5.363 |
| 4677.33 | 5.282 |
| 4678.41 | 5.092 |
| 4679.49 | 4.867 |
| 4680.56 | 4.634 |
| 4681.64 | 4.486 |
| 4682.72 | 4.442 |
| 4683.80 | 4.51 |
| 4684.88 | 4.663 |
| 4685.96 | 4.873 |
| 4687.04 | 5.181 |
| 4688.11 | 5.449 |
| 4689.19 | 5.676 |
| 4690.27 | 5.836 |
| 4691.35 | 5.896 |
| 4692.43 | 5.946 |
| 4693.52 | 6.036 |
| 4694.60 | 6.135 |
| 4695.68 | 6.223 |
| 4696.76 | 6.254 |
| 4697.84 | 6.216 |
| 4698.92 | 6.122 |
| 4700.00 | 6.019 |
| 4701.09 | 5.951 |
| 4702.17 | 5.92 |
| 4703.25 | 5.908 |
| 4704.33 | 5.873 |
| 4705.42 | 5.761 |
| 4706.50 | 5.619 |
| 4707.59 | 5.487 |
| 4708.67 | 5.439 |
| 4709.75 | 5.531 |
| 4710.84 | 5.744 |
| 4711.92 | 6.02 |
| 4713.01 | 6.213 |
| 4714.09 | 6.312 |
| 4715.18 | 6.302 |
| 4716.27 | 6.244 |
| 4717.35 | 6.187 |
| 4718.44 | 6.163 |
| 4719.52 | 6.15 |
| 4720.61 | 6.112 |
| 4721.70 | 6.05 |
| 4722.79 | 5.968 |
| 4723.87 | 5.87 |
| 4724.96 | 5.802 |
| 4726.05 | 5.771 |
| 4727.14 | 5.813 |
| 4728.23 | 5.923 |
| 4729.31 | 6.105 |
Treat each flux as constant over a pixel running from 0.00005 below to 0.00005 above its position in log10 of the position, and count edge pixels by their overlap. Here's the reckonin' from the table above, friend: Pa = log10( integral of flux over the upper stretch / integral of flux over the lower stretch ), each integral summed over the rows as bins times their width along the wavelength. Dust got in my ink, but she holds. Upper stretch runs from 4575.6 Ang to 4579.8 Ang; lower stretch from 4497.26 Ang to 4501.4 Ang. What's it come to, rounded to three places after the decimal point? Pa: 0.076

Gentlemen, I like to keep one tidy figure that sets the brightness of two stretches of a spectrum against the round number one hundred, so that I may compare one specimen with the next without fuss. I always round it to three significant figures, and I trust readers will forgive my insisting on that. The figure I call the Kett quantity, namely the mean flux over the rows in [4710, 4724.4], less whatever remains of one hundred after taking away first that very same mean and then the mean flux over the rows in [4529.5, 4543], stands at -83.0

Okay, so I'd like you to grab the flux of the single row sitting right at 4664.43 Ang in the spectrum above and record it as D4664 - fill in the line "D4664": 6.939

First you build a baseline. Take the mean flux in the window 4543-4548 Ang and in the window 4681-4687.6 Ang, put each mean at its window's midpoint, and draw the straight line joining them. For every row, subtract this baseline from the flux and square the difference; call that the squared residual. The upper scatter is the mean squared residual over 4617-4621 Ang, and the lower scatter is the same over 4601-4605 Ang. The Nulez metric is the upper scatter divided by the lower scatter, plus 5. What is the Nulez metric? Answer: 10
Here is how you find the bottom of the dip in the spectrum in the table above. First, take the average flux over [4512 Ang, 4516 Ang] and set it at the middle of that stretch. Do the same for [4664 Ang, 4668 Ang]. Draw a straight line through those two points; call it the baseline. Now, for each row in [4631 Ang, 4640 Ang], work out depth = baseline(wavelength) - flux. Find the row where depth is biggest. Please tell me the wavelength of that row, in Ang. 4638.72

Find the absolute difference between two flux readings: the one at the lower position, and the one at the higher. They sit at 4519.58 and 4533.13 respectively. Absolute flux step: 1.03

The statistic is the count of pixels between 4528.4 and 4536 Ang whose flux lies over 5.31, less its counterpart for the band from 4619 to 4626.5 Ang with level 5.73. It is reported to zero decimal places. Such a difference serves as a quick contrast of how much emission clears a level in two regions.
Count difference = -7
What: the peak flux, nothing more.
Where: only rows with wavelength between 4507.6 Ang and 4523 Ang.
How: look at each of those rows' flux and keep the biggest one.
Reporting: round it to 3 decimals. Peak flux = 5.445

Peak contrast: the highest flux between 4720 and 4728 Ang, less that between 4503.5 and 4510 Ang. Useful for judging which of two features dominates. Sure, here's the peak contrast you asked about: 0.98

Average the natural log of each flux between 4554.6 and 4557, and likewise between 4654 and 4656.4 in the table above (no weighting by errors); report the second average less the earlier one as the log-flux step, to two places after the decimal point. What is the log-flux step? 0.30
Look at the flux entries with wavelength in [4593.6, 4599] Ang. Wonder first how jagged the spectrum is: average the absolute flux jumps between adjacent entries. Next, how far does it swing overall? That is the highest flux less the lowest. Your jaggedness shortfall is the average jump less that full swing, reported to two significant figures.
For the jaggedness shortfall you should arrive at -0.33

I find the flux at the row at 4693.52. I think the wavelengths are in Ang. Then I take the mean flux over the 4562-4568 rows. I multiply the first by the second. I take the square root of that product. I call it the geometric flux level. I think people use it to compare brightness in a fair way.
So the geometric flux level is 5.8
